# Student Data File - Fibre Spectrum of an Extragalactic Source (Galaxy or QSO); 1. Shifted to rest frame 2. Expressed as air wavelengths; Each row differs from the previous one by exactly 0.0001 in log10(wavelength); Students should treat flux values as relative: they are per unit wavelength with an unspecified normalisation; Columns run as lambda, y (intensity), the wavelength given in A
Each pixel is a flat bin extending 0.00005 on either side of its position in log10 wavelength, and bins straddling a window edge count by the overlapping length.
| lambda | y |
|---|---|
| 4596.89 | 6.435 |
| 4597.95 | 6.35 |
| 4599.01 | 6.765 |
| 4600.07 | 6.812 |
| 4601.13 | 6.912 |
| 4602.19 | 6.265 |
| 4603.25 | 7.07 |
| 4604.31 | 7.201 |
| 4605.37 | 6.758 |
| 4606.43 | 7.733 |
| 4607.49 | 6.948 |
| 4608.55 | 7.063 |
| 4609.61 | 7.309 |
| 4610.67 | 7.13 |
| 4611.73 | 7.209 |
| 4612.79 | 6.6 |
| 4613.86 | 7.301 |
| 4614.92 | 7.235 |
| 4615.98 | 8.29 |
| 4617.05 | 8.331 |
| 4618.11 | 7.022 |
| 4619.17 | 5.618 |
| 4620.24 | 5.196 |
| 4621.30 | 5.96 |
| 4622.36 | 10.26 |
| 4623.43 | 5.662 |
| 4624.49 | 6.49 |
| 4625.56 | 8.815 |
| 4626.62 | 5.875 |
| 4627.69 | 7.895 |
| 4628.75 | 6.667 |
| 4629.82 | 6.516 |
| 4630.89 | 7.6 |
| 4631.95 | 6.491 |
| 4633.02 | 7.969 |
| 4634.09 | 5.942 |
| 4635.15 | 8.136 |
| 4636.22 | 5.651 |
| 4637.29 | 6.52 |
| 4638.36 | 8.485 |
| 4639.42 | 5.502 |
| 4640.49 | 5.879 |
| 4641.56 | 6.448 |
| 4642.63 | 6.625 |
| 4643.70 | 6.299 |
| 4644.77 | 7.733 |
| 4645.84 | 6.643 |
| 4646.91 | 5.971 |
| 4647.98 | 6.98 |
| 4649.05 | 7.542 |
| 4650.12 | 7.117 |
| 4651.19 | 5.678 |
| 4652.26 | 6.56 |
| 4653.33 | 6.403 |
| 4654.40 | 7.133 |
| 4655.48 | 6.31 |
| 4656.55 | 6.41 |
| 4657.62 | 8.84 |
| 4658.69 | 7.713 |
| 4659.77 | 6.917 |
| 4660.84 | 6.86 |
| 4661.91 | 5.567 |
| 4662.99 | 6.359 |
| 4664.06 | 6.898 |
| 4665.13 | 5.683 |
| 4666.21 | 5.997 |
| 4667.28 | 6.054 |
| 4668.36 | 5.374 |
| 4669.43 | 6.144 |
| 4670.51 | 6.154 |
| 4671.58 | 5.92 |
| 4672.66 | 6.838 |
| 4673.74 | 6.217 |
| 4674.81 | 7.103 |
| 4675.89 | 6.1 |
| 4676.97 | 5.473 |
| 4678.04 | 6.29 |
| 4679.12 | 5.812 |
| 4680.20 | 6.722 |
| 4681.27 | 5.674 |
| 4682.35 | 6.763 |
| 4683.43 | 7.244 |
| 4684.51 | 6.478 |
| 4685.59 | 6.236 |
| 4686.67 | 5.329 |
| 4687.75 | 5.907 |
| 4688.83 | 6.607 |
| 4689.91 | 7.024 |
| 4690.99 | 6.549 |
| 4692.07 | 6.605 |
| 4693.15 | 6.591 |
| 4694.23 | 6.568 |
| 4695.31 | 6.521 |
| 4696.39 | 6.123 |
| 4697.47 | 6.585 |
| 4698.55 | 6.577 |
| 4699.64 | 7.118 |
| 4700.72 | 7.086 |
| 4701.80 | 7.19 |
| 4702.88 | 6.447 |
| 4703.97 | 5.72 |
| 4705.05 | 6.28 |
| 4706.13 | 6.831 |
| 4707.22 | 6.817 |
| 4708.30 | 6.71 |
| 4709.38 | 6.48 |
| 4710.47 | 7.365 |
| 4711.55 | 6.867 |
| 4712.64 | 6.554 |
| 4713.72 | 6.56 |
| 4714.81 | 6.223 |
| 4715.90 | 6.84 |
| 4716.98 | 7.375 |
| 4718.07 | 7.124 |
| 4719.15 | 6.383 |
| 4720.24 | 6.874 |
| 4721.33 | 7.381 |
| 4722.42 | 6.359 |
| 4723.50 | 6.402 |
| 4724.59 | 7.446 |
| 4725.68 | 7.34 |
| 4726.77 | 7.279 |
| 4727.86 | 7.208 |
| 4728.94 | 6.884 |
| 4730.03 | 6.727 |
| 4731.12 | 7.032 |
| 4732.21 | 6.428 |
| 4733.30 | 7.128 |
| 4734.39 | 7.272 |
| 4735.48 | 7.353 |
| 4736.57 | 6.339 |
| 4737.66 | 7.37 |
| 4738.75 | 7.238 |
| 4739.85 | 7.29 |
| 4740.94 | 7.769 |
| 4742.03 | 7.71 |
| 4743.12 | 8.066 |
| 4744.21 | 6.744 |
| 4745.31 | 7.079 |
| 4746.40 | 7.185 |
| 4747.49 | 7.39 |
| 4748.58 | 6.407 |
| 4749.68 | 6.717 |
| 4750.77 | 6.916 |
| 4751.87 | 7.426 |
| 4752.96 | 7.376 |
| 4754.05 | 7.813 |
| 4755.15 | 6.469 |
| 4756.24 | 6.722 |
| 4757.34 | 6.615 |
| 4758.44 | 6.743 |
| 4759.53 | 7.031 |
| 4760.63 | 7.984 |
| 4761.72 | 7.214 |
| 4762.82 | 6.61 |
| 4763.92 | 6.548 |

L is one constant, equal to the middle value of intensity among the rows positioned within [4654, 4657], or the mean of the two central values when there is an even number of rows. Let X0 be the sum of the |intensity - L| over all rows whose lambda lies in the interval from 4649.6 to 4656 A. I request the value 2.4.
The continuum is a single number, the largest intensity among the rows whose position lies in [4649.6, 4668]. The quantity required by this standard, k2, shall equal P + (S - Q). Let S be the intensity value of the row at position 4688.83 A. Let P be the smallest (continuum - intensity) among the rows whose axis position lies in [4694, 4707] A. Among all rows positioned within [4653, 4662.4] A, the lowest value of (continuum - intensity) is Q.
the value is 8.3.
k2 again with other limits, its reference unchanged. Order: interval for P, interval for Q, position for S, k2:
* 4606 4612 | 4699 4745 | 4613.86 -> 7.6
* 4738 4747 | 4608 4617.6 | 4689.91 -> 7.3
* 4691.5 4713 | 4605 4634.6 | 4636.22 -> 8.5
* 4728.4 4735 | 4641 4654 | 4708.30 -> 7.2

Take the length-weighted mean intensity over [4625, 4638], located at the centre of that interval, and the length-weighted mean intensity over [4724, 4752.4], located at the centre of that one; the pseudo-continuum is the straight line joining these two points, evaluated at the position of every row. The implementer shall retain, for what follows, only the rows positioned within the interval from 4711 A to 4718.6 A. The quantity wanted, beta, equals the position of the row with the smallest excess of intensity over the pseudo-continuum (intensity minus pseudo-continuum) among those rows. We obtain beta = 4714.81 A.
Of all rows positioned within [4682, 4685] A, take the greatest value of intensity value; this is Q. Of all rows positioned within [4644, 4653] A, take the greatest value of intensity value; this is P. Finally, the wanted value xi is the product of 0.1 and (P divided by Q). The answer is 0.107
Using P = 7.733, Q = 7.244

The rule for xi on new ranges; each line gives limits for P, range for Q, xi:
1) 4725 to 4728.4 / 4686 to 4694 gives 0.104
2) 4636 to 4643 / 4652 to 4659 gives 0.096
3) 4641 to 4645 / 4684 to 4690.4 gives 0.110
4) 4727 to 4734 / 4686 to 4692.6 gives 0.103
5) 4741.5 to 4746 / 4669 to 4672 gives 0.131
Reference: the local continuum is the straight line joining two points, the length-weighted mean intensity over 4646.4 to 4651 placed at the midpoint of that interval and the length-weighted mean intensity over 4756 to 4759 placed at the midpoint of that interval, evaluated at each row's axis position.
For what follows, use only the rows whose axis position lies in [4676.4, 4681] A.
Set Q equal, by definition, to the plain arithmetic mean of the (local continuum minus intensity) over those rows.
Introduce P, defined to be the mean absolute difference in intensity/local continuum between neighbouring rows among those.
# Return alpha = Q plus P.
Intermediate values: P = 0.108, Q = 0.71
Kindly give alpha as 0.82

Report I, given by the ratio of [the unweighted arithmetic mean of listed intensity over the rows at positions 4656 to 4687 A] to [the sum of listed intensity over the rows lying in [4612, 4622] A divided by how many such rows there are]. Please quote 0.93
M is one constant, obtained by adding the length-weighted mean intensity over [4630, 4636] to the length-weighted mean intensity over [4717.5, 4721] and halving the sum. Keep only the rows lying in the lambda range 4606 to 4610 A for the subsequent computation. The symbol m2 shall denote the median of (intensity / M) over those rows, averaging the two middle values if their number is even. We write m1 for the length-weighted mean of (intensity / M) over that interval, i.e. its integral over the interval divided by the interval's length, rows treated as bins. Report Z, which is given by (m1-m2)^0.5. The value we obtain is 0.10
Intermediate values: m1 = 1.04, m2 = 1.03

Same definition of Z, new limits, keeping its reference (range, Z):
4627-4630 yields 0.23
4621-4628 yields 0.34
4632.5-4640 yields 0.23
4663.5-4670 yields 0.02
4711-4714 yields 0.13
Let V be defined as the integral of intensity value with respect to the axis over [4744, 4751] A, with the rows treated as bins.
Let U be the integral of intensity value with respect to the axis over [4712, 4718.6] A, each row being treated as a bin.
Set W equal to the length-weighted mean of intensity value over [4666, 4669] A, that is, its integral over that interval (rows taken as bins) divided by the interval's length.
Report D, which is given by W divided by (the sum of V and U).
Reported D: 0.062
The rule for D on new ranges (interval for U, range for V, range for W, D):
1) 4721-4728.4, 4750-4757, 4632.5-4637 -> 0.068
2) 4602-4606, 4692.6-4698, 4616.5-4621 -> 0.104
